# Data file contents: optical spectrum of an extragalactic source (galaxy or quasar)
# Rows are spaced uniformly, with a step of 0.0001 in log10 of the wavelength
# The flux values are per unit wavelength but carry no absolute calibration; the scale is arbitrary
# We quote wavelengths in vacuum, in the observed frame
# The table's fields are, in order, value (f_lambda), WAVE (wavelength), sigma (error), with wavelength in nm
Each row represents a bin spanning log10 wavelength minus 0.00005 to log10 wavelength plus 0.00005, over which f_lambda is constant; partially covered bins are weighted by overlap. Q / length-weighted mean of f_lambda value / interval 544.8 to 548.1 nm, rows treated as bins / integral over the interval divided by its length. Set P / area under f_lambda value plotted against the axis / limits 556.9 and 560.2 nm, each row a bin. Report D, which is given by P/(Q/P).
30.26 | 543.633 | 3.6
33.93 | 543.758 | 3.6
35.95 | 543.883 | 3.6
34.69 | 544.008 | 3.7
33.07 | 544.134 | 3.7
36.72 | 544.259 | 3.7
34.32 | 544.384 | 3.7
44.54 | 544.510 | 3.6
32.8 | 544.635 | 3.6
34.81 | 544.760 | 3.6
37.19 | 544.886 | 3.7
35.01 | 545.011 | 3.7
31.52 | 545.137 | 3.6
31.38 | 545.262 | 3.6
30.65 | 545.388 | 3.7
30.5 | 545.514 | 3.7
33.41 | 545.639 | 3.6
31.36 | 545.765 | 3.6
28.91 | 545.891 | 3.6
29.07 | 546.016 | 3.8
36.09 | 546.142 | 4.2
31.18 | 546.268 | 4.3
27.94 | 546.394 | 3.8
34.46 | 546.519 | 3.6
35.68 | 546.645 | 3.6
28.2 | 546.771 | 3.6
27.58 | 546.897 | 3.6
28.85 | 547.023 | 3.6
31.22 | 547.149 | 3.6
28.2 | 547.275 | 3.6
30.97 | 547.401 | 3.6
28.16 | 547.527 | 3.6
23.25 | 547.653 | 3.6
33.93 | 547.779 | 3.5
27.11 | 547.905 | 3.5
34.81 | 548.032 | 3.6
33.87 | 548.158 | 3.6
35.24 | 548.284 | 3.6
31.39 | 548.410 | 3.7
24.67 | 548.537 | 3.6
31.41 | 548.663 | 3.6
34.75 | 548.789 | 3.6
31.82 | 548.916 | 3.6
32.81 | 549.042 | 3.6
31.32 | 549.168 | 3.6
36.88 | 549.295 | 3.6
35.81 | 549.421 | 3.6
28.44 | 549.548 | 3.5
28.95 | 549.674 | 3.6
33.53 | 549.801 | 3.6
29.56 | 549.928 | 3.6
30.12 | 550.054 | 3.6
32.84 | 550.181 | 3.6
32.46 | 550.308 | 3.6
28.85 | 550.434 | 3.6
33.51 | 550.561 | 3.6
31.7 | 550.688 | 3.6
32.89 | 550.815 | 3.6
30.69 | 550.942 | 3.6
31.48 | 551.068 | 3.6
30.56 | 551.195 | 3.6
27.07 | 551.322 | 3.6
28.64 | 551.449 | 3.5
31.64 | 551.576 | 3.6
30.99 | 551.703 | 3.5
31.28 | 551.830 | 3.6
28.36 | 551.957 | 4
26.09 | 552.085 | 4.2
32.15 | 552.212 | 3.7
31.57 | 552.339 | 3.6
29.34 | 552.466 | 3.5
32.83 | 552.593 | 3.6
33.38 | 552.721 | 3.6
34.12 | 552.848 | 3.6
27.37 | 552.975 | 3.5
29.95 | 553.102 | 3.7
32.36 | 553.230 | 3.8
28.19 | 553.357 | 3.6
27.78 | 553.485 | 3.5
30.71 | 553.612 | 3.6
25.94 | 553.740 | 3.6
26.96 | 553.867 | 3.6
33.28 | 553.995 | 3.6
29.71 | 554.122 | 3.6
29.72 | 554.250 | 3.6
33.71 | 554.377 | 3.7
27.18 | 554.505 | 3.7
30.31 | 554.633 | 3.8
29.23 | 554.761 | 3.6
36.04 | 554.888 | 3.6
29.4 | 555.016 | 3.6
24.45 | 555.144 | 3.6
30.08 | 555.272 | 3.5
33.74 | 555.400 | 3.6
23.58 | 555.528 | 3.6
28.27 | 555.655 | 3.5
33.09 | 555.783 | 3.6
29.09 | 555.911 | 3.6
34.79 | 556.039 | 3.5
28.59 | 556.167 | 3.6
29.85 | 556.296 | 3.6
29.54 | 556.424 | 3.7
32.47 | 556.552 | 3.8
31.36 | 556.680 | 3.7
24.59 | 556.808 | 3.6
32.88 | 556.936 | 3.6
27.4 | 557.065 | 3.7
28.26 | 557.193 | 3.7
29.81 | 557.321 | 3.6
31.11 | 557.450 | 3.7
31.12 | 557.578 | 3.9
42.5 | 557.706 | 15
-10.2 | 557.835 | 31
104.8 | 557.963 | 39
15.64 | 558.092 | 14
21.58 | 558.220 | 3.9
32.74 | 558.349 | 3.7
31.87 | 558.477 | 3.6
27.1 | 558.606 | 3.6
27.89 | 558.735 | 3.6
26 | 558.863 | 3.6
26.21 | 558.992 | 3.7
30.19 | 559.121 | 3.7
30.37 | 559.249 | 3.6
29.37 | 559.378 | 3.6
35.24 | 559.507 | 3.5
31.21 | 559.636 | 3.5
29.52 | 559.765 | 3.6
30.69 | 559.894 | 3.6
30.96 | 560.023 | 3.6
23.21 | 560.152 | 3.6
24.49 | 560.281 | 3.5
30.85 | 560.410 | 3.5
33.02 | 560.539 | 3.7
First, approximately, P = 101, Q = 31.0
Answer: 330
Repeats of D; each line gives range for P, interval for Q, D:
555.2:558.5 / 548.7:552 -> 335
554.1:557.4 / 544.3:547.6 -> 303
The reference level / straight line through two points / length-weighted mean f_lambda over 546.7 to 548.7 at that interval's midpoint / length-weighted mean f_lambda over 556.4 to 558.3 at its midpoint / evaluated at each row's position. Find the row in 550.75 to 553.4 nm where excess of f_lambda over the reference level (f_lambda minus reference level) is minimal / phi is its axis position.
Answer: 552.085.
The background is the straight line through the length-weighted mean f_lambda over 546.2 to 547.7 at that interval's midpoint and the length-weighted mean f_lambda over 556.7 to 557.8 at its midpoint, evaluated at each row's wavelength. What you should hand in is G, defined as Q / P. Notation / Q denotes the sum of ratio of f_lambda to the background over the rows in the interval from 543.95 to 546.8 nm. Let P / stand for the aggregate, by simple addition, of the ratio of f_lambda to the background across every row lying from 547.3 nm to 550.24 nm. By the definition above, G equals 1.06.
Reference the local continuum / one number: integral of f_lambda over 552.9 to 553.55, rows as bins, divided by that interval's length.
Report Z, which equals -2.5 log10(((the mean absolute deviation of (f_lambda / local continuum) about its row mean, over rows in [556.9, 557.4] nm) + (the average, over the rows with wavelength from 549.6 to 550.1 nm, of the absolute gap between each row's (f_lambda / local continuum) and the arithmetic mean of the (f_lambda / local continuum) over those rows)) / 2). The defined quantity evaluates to 3.1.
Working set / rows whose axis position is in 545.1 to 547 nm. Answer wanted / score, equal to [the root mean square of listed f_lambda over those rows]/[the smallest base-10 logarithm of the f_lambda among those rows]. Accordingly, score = 21.7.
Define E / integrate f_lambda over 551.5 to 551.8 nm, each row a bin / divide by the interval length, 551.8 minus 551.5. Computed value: 31.2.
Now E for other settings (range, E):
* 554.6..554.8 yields 29.7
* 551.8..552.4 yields 29.8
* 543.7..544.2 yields 34.4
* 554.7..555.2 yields 29.9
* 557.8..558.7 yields 33.2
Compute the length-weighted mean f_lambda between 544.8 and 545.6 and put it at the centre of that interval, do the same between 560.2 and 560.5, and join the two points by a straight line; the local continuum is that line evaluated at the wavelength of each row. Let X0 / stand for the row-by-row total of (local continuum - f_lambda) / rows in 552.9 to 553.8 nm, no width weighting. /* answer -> 9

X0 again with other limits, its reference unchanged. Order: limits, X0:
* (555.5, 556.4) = -2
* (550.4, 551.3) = -3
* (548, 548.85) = -4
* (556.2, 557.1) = -5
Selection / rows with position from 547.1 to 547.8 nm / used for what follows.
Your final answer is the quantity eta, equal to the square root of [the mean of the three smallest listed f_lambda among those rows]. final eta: 5.15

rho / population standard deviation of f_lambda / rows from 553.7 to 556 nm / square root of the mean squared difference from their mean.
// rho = 3.3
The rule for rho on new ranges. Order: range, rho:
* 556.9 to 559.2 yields 20.7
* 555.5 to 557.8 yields 4.0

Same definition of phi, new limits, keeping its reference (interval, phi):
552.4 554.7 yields 553.740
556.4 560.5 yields 557.835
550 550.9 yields 550.434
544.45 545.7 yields 545.514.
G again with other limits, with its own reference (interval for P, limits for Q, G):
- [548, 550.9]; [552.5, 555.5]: 0.94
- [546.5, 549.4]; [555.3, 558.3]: 0.99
